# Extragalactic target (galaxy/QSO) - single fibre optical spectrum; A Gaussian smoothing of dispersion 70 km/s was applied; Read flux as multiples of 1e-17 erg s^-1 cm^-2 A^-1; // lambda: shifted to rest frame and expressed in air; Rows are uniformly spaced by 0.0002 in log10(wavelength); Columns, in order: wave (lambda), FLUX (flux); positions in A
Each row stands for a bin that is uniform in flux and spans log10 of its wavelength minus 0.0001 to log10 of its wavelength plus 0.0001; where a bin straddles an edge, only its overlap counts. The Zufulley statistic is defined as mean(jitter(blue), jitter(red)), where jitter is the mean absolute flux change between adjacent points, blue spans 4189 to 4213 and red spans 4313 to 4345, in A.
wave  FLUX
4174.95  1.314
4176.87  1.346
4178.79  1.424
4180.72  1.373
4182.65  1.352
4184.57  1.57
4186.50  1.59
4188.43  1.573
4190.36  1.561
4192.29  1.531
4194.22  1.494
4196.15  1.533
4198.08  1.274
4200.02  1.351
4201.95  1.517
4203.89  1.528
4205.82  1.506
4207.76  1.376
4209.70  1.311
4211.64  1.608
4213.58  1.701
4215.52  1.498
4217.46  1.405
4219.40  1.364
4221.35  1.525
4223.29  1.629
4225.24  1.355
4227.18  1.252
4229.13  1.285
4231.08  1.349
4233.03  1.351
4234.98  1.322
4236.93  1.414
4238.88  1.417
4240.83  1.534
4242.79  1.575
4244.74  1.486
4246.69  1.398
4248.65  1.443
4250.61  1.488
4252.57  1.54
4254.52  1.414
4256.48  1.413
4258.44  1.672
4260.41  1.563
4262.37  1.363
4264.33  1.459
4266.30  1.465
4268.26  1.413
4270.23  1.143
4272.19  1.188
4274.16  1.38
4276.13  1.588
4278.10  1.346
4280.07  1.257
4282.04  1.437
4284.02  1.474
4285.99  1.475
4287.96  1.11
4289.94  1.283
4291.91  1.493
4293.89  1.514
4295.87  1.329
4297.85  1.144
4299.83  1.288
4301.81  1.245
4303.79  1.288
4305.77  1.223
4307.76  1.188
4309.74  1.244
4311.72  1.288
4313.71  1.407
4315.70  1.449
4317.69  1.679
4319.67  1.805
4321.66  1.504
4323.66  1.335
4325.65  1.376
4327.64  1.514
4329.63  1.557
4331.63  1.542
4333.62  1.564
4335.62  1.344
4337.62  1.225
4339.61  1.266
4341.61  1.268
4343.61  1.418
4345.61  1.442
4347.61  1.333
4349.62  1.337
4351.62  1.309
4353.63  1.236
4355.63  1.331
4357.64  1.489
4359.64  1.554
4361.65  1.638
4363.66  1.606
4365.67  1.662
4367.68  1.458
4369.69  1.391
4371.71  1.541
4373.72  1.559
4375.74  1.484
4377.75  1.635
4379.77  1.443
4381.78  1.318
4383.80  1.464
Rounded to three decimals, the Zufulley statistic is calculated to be 0.107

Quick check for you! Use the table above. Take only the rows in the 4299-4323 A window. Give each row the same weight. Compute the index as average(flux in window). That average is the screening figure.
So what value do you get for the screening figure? 1.38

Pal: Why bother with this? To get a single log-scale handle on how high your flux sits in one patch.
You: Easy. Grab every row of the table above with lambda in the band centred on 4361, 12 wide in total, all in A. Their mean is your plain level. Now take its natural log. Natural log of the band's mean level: 0.44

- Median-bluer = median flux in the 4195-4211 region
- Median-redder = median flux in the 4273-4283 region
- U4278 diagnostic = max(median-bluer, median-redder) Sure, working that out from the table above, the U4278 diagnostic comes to 1.44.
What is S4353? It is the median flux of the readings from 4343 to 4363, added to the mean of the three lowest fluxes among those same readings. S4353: 2.67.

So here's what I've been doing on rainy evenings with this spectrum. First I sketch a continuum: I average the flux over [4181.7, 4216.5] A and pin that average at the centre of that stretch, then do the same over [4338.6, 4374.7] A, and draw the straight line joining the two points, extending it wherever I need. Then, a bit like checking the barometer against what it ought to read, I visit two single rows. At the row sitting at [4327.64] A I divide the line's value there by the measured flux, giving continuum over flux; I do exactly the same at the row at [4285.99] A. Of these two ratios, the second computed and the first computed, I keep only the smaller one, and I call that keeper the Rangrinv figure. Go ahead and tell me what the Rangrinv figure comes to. 0.96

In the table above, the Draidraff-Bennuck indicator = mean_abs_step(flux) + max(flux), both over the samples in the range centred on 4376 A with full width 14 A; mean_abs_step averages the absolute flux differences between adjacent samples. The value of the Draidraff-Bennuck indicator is 1.75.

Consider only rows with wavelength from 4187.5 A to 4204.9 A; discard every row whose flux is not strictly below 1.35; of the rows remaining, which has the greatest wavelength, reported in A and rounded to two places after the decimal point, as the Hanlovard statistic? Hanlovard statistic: 4198.08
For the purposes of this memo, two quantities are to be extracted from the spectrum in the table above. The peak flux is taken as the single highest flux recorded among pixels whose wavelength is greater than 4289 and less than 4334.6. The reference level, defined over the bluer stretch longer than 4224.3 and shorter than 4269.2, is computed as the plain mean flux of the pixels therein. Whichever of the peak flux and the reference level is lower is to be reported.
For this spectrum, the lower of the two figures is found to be 1.43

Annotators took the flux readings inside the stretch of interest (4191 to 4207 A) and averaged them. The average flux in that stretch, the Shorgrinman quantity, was 1.47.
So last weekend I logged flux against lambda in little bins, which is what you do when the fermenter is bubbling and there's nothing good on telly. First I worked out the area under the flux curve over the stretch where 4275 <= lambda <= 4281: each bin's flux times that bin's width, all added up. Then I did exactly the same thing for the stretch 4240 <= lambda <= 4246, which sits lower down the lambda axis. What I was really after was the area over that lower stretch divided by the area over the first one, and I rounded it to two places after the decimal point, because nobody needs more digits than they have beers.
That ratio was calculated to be 1.09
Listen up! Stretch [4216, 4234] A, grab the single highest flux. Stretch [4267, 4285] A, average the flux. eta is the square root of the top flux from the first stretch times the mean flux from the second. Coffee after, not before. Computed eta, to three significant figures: 1.49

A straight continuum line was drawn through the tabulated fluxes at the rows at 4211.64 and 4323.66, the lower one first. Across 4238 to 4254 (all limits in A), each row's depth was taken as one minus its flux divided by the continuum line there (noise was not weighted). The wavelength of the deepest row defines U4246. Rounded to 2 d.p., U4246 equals 4246.69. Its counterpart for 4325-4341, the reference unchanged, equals 4337.62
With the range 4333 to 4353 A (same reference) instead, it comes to 4337.62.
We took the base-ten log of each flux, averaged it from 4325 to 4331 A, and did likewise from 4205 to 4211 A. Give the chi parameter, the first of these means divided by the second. 1.2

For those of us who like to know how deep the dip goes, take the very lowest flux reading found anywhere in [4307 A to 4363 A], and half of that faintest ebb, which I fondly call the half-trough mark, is 0.59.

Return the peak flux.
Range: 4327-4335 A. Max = 1.564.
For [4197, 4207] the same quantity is 1.528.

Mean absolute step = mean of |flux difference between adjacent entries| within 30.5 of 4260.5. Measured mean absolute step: 0.108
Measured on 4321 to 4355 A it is 0.075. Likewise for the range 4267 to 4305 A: 0.146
